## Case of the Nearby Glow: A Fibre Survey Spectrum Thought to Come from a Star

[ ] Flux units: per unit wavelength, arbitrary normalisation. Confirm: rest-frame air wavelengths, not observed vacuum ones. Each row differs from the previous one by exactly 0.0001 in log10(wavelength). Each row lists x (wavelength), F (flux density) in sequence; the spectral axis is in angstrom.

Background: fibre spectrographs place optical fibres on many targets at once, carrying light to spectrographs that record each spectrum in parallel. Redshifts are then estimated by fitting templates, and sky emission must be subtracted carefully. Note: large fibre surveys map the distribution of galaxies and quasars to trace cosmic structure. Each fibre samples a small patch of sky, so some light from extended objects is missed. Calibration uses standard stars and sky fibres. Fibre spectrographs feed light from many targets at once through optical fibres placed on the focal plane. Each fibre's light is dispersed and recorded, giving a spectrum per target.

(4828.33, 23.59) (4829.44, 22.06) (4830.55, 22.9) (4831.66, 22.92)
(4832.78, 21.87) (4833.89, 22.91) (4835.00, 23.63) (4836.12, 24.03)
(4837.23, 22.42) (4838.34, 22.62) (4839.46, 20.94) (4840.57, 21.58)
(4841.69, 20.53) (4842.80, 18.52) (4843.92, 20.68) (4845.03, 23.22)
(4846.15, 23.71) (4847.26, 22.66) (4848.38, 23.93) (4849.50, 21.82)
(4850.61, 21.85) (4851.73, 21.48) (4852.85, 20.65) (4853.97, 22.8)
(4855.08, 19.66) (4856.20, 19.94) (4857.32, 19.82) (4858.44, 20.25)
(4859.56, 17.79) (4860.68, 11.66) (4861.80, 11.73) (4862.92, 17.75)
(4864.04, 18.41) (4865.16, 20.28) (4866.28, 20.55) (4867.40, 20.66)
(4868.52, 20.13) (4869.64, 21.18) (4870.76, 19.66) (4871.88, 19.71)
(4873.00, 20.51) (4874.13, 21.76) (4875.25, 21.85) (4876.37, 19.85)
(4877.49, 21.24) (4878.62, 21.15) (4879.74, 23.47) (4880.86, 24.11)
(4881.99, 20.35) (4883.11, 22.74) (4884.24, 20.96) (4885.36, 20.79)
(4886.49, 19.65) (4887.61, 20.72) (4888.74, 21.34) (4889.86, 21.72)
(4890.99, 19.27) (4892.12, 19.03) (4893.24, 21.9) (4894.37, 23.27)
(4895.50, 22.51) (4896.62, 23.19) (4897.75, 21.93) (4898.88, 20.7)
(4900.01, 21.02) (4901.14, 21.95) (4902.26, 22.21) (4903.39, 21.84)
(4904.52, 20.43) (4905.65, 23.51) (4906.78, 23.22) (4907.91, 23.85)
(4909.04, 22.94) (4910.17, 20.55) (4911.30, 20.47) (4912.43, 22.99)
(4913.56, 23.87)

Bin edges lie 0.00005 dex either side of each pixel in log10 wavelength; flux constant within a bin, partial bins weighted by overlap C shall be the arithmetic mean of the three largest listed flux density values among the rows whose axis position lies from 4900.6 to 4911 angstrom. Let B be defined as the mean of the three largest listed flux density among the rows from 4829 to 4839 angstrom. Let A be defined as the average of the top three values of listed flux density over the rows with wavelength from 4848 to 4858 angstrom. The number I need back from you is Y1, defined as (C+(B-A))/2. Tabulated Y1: 12.1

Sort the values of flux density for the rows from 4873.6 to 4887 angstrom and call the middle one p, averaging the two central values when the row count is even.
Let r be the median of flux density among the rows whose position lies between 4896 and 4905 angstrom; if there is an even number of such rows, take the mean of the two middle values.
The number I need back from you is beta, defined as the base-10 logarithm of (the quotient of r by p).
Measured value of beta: 0.014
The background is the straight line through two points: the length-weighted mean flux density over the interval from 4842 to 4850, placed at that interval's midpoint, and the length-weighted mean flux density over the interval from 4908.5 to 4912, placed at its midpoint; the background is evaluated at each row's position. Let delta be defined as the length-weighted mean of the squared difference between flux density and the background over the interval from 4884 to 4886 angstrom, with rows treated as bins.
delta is 0.7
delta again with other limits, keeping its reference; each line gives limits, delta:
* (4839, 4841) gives 0.8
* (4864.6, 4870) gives 1.8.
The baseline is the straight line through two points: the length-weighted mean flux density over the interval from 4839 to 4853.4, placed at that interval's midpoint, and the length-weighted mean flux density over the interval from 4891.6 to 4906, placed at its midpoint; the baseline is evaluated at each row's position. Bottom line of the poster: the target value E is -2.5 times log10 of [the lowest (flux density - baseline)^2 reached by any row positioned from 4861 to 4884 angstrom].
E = 8.2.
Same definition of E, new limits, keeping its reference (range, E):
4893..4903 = 4.7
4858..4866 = -0.8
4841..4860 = 4.2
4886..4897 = 6.2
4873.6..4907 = 8.2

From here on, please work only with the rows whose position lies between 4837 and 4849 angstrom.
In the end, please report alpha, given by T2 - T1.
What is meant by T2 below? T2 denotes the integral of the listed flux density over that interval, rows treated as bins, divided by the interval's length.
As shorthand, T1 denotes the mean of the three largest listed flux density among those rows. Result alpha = -1.7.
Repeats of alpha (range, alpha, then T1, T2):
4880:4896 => -2.0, 23.4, 21.3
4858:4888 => -3.5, 23.4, 20.0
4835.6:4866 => -3.5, 23.9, 20.4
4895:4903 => -0.7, 22.6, 21.9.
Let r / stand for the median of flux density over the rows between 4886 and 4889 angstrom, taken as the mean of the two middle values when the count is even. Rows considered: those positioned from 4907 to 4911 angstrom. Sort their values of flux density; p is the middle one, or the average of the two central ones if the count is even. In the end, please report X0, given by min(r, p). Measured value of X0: 20.7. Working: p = 23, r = 20.7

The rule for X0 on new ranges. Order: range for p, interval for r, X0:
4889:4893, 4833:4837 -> 19.3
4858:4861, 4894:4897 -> 17.8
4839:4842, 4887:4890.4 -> 20.9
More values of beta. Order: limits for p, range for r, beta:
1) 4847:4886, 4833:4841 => 0.040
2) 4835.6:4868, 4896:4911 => 0.026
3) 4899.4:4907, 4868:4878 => -0.029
